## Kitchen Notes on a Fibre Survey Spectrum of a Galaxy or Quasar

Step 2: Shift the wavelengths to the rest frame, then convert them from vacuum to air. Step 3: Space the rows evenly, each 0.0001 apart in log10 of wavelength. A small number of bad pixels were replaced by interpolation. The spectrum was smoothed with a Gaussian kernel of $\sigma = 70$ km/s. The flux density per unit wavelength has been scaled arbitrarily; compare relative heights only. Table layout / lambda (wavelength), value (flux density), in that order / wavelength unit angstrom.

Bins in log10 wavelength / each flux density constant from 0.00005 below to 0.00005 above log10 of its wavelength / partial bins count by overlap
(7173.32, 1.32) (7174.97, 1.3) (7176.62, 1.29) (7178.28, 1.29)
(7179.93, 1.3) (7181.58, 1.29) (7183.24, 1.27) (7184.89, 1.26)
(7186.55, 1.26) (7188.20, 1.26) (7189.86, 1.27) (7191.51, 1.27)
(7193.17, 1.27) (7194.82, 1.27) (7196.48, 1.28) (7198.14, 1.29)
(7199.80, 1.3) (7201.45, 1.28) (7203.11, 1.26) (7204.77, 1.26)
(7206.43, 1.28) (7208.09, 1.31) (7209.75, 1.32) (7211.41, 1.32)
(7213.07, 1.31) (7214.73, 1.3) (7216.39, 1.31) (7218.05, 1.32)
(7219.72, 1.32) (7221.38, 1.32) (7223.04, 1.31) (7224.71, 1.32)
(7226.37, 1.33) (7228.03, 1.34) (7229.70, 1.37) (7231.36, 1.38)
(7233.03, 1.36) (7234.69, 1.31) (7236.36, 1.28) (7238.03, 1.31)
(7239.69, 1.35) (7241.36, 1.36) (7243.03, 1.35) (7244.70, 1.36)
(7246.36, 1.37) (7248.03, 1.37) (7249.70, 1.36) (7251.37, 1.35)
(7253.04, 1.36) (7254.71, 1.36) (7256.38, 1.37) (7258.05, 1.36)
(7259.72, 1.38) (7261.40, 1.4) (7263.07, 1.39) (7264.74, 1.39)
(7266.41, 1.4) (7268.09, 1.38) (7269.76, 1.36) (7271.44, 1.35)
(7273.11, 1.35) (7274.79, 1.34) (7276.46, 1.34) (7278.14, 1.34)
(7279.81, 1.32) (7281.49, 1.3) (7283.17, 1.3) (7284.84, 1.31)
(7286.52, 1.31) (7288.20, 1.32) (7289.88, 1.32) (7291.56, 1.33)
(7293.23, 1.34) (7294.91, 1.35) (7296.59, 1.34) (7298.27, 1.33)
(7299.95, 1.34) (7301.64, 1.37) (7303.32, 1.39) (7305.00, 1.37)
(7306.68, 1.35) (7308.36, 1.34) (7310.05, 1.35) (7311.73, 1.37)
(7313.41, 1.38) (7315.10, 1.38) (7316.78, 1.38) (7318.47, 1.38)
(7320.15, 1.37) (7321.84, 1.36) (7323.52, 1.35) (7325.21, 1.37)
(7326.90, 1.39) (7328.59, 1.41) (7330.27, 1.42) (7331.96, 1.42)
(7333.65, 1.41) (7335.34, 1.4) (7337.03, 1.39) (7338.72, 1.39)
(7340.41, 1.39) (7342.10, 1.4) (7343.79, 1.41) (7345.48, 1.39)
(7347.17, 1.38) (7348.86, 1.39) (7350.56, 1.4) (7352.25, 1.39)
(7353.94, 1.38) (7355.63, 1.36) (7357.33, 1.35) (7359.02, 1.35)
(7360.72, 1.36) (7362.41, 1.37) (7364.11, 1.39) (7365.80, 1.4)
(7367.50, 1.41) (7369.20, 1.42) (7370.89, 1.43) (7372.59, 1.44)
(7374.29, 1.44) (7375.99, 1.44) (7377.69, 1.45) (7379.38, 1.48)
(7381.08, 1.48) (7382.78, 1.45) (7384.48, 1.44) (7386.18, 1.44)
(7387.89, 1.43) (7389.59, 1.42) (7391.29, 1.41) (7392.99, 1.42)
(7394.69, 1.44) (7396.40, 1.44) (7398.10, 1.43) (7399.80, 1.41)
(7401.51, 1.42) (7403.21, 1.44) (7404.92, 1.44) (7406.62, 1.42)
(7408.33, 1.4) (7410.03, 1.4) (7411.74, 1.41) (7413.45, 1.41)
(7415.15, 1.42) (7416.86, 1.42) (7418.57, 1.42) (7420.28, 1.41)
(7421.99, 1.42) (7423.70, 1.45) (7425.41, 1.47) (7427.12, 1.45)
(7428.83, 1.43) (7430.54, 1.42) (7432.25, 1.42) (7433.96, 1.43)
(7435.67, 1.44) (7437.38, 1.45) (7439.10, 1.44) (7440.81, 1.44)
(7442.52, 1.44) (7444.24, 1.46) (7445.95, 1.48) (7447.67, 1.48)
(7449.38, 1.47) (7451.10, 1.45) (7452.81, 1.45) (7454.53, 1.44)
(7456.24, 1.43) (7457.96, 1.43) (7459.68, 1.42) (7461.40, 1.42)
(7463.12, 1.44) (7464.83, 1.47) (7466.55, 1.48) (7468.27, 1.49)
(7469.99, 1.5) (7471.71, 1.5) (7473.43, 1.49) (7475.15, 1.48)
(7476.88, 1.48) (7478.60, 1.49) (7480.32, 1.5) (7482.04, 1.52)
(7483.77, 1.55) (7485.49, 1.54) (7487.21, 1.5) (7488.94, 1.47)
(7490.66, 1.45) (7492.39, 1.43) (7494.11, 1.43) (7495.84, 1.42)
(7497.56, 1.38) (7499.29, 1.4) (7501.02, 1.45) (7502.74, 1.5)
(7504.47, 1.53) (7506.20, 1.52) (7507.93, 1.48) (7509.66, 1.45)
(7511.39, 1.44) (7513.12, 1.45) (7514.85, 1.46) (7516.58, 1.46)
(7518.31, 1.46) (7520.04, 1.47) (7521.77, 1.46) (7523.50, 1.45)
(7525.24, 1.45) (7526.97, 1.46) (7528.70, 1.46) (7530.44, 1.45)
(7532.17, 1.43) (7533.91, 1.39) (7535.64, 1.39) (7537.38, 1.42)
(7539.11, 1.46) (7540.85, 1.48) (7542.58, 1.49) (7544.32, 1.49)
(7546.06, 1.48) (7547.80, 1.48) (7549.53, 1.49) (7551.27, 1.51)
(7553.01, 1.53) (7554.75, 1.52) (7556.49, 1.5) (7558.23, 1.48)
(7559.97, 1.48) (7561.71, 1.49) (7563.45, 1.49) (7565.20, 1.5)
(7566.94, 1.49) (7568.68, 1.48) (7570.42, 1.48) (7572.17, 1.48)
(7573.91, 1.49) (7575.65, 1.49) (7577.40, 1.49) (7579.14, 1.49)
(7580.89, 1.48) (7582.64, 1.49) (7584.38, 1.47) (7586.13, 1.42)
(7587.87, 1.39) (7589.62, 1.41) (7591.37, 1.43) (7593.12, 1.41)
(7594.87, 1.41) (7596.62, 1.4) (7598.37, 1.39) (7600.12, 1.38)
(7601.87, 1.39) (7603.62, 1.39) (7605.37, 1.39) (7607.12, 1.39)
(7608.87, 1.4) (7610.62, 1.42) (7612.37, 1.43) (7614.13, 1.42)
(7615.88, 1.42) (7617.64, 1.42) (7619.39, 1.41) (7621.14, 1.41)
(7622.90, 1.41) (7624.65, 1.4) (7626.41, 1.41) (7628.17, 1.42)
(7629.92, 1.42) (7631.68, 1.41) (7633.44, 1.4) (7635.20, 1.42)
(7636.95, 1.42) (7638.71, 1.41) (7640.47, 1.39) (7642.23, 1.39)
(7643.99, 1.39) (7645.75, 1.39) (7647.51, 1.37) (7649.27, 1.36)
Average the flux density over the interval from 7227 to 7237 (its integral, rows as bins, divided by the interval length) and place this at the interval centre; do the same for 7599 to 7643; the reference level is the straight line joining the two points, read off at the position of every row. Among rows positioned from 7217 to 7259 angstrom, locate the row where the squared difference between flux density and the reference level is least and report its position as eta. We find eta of 7228.03 angstrom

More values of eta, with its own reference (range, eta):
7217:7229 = 7228.03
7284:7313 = 7294.91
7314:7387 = 7355.63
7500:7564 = 7533.91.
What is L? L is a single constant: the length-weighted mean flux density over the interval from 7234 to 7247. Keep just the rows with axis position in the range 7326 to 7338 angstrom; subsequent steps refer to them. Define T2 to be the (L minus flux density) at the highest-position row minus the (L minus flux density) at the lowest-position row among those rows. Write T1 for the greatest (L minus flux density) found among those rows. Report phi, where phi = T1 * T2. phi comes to 0.000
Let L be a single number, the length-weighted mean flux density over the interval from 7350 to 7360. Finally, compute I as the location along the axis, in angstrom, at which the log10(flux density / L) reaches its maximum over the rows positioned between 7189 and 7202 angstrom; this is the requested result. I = 7199.80 angstrom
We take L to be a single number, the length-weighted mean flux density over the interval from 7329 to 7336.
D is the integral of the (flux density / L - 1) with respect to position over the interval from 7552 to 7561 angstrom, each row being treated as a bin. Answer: 0.6 angstrom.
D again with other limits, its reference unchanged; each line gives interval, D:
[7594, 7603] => -0.1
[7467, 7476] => 0.5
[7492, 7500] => 0.0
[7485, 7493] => 0.4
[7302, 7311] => -0.3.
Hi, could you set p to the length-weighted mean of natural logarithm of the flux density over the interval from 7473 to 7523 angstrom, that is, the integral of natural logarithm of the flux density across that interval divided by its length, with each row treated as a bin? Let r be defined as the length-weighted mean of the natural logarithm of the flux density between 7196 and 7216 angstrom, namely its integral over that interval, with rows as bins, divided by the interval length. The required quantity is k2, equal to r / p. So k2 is 0.67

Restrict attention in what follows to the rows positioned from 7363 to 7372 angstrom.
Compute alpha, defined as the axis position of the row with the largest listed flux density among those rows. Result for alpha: 7370.89 angstrom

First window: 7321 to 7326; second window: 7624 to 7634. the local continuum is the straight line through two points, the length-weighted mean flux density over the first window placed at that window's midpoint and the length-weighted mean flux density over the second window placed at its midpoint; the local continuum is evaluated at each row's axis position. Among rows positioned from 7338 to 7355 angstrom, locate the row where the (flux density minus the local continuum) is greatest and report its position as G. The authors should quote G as 7343.79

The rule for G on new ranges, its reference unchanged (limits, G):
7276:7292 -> 7276.46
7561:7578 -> 7565.20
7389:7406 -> 7394.69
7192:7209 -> 7208.09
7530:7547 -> 7542.58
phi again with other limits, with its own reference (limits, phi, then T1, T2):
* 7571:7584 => 0.001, -0.144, -0.01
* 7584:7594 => -0.003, -0.054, 0.06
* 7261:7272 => -0.001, -0.014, 0.05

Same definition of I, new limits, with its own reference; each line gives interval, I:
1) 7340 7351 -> 7343.79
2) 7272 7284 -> 7273.11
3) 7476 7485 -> 7483.77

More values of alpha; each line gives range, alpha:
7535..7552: 7551.27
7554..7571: 7554.75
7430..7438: 7437.38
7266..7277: 7266.41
